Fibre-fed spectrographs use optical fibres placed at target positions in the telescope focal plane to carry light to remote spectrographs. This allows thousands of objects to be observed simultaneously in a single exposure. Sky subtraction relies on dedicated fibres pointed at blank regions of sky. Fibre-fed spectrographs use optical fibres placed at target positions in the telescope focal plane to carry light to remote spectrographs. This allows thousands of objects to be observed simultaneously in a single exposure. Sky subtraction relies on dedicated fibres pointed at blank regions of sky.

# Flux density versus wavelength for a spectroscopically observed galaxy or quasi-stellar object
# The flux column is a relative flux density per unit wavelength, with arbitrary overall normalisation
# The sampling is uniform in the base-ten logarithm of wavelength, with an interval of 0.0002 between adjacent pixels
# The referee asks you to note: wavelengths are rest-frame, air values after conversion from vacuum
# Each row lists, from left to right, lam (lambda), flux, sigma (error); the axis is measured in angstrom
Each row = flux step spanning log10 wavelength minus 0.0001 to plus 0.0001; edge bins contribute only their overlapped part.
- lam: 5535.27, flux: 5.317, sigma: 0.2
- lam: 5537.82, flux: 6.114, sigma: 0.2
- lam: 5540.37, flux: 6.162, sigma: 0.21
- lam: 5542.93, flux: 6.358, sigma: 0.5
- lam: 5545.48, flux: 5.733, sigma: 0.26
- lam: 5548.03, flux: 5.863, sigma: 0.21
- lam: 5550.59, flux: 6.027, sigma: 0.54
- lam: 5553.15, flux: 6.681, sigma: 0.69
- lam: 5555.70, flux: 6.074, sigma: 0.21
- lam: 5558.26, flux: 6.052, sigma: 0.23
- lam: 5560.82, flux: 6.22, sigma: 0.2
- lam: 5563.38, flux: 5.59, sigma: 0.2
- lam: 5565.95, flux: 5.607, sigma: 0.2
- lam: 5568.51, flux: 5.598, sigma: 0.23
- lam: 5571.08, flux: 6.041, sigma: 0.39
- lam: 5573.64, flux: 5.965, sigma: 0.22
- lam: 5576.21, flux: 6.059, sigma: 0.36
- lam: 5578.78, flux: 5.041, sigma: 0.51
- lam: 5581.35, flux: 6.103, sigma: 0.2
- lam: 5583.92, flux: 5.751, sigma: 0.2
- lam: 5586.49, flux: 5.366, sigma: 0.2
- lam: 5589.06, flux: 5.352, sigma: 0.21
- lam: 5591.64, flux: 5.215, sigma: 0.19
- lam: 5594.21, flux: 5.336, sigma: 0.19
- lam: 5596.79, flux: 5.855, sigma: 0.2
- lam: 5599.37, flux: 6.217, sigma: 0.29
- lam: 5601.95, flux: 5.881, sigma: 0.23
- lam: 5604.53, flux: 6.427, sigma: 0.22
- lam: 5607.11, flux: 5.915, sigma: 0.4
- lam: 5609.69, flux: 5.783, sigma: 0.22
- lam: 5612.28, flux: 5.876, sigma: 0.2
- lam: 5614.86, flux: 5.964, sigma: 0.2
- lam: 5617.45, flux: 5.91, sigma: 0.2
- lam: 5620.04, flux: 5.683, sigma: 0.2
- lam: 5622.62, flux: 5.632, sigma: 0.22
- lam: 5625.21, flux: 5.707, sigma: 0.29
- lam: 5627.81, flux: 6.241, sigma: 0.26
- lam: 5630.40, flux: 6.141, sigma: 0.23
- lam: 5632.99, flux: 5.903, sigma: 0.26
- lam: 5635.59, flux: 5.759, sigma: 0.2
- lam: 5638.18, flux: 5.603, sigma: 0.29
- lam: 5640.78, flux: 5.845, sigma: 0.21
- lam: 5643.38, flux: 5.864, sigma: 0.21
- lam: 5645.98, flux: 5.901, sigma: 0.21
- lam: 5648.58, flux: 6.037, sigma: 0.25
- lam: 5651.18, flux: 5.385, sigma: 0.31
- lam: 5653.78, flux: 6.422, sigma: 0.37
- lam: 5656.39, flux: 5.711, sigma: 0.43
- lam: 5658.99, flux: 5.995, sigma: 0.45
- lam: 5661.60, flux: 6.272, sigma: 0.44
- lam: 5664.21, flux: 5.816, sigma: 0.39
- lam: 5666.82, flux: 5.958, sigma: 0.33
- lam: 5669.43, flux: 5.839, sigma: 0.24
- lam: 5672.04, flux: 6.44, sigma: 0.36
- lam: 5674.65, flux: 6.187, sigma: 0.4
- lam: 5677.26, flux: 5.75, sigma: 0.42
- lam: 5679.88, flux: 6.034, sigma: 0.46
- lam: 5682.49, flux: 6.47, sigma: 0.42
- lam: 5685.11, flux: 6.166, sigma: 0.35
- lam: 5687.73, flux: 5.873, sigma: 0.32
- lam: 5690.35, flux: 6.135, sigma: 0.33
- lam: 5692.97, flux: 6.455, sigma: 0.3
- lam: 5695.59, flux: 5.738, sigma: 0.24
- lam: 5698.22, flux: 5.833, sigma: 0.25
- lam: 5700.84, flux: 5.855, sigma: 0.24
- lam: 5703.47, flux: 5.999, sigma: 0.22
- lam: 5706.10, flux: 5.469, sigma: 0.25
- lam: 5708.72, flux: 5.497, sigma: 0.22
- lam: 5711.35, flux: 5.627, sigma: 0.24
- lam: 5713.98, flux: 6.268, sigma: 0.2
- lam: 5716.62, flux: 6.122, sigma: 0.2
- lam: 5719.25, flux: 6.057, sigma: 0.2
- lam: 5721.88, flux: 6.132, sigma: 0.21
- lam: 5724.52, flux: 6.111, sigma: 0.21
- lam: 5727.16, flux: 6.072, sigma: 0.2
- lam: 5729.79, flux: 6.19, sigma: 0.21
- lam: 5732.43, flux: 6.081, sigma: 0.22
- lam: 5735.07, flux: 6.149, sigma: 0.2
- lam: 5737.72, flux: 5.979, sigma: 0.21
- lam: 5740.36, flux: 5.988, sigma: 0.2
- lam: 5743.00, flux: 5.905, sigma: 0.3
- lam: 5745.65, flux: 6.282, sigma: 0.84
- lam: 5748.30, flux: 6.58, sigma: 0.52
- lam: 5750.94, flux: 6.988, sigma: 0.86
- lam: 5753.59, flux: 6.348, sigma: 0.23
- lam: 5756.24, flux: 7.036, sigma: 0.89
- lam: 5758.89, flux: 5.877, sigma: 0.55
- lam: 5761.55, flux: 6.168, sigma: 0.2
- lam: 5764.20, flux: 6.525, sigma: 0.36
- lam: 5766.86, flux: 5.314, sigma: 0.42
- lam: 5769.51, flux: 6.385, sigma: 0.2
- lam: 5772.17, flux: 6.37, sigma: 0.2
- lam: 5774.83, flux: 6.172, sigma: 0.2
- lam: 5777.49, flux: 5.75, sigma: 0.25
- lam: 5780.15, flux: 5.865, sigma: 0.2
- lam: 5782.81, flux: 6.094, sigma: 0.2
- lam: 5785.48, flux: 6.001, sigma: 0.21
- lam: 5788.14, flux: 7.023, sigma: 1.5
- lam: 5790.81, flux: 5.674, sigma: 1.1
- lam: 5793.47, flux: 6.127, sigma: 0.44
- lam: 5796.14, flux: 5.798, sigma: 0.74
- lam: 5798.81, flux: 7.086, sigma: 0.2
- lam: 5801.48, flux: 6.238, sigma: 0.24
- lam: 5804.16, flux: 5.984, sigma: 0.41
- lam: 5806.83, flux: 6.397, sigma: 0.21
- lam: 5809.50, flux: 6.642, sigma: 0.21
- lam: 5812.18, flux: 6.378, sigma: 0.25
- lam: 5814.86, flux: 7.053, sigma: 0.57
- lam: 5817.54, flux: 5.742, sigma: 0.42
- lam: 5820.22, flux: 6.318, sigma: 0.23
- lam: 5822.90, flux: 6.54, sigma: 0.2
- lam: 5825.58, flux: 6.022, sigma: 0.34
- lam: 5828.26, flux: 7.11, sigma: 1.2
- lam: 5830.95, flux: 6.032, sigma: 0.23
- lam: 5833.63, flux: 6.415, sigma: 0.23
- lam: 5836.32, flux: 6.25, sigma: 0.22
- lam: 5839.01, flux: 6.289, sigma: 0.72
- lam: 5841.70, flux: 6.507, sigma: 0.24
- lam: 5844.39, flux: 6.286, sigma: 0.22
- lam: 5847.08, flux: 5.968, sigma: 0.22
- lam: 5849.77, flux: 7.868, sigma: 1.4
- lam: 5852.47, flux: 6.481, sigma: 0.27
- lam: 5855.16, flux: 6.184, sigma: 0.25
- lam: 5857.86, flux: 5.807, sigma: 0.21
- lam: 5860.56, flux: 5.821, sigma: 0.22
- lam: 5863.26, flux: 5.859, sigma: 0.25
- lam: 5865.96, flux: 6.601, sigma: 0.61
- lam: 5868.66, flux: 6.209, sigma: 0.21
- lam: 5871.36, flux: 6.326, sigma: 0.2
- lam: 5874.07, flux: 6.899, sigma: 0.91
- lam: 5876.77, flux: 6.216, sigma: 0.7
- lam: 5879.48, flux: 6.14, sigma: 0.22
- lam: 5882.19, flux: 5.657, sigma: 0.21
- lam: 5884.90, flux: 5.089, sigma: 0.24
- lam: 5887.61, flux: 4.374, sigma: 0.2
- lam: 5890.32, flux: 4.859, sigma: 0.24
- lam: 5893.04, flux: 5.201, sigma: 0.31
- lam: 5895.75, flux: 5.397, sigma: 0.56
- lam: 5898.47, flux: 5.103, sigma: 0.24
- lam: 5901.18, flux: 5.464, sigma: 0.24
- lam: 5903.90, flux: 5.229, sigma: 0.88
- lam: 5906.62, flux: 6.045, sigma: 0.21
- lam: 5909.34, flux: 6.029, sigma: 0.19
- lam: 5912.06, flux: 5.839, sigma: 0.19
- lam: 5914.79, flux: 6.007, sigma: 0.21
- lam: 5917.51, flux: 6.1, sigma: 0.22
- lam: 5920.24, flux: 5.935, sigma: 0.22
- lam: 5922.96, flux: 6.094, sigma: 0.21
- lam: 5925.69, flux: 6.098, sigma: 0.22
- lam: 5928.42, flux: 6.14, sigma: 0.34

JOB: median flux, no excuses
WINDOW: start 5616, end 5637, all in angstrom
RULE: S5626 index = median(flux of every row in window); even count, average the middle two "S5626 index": 5.83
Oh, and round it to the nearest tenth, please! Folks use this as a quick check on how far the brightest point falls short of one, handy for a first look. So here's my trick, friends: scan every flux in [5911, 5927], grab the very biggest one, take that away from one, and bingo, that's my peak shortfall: -5.1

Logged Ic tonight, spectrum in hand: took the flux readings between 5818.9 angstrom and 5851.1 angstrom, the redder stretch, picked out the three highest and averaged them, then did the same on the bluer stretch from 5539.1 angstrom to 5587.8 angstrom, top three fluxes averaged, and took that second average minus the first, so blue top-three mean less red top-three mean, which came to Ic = -0.75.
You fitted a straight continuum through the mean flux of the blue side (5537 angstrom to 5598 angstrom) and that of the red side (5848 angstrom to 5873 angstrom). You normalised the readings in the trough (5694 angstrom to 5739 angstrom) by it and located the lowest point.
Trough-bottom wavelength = 5706.10 angstrom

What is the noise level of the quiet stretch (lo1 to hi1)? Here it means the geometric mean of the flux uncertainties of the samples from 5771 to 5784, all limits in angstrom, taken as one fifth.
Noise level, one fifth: 0.042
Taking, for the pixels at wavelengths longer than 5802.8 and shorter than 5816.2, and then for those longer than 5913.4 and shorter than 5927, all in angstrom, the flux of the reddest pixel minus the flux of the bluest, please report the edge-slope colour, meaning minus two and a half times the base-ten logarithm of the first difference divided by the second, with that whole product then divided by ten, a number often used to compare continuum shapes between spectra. -0.27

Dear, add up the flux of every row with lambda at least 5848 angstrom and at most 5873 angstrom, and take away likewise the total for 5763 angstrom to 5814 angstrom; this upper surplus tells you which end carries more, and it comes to -61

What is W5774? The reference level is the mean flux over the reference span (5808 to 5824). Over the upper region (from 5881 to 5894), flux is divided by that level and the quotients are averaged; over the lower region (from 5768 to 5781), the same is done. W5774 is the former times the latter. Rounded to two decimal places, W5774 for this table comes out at 0.74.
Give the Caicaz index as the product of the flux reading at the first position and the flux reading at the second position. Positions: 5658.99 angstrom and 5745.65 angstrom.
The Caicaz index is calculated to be 37.7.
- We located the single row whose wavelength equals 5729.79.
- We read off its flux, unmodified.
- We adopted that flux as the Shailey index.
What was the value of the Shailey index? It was 6.19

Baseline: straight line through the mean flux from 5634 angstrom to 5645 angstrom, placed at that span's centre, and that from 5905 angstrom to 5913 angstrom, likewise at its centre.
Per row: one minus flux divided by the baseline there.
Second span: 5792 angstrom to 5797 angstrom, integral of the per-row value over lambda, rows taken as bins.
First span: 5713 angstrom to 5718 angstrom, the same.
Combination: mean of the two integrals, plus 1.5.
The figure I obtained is 1.30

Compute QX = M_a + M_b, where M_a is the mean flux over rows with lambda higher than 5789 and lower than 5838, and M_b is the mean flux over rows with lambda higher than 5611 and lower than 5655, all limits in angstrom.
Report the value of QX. 12.2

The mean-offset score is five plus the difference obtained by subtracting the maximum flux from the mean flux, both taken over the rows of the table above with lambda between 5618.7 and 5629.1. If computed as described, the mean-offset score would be 4.57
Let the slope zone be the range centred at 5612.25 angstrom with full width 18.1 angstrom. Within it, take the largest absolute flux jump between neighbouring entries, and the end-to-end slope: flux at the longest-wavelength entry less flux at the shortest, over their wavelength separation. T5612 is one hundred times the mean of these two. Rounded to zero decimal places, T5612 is 23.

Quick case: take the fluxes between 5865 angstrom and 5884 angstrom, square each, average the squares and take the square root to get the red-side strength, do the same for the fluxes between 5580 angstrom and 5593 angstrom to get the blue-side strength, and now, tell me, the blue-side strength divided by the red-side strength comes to 0.88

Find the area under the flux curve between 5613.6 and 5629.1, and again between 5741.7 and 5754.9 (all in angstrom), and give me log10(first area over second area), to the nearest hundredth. 0.03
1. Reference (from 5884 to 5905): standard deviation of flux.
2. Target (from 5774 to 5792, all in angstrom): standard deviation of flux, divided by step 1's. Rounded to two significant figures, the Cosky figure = 1.3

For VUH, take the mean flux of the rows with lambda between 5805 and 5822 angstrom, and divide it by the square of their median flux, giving 0.157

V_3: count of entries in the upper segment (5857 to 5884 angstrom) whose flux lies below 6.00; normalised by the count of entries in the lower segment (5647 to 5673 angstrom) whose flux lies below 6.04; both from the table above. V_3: 0.57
